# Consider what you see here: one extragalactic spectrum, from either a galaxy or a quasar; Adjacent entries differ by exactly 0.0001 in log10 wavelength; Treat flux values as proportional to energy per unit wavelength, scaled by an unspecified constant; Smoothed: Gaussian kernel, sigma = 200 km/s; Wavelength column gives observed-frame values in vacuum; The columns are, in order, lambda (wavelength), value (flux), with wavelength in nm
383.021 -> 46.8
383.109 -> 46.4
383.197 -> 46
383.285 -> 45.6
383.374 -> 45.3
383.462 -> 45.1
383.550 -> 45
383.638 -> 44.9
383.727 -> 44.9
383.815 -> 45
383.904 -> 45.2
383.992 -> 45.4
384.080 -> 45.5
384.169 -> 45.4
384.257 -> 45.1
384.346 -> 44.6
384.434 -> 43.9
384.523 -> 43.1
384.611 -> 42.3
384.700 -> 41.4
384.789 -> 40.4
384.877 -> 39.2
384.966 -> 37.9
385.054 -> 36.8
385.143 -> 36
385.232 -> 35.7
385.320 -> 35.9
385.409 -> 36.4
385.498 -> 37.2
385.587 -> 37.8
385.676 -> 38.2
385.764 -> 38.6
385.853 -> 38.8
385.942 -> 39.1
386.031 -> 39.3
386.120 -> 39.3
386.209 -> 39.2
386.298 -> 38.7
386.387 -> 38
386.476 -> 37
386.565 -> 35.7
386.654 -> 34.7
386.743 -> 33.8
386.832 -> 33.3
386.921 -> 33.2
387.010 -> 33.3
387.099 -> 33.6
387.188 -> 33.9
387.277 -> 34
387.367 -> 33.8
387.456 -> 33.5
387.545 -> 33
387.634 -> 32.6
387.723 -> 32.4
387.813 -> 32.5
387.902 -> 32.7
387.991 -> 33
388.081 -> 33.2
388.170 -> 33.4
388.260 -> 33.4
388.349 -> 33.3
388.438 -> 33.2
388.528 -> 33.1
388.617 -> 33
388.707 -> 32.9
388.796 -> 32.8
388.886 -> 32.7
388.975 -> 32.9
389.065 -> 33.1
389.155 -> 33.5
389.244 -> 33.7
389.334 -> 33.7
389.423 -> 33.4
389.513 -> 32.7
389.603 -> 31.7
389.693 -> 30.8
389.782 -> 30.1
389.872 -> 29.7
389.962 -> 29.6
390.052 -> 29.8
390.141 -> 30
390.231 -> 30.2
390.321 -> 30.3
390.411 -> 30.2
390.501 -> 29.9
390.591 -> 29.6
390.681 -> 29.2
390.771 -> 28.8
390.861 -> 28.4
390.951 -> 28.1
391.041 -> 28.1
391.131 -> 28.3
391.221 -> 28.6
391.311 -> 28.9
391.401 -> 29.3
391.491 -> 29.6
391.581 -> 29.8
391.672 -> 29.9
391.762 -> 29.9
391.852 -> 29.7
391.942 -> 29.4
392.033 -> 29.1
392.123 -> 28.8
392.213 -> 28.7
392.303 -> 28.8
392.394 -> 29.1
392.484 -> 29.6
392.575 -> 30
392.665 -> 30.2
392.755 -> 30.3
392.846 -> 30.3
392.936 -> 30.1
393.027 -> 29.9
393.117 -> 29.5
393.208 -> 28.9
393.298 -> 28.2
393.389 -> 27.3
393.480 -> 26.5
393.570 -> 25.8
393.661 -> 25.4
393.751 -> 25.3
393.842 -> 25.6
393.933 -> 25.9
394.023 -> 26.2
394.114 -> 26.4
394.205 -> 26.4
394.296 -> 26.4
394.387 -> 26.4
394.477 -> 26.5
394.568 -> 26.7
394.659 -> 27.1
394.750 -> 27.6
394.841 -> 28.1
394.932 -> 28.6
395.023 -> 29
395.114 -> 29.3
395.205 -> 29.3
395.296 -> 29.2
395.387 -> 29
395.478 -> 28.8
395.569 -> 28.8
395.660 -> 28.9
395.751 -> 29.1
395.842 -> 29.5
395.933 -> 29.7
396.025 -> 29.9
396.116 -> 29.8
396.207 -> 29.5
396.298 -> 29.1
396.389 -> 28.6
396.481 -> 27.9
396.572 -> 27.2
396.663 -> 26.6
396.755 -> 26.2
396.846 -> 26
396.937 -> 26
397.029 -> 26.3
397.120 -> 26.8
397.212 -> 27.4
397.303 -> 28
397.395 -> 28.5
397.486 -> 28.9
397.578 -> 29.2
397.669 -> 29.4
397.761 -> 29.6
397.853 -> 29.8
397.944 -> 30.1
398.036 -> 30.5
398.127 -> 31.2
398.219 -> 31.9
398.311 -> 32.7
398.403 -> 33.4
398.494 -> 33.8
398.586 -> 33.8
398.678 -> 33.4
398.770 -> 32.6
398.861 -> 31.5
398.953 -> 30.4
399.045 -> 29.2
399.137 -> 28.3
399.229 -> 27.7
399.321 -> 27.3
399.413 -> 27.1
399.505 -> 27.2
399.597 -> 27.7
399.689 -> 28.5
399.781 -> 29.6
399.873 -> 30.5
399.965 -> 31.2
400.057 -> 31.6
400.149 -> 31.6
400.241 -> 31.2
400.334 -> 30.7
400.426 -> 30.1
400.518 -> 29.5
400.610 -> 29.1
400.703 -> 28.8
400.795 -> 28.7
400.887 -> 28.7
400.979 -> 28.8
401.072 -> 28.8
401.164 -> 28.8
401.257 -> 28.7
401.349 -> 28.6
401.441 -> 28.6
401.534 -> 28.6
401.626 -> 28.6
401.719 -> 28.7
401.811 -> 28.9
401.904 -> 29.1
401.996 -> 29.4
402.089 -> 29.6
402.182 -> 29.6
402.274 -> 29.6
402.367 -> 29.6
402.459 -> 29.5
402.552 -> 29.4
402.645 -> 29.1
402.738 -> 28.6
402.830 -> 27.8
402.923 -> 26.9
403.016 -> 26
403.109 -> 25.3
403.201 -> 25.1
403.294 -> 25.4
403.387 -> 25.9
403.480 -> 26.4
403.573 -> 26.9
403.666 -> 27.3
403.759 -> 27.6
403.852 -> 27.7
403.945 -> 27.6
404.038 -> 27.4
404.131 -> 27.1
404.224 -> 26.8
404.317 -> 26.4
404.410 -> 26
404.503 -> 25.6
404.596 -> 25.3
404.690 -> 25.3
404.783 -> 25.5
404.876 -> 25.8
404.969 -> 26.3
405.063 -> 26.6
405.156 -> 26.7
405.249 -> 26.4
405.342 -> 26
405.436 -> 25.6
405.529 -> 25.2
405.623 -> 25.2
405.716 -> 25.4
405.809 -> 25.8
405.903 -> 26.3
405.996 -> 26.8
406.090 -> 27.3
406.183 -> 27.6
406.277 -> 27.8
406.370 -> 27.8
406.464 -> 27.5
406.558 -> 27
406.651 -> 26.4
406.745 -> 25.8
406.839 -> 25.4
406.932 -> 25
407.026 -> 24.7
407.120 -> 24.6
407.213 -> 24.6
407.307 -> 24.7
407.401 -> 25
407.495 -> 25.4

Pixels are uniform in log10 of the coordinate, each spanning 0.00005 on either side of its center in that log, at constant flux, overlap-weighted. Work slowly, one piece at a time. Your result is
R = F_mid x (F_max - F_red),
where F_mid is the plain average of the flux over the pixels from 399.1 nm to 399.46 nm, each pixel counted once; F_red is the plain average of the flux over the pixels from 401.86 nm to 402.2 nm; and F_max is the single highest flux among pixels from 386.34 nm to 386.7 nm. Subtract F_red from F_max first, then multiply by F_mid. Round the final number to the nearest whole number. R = 237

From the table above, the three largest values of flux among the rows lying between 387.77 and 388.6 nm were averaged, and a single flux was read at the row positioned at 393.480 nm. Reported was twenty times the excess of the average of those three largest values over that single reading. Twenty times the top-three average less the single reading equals 137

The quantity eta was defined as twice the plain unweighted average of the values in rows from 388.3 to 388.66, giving 66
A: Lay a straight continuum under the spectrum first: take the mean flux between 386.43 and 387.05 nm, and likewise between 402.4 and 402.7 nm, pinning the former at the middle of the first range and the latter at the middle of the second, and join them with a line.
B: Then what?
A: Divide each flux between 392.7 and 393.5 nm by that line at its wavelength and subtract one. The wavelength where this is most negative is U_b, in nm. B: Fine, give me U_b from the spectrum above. 393.480 nm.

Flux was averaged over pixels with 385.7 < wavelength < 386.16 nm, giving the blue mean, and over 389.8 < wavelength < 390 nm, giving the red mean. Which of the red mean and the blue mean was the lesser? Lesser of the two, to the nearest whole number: 30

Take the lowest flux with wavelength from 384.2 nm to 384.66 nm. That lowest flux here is 42.3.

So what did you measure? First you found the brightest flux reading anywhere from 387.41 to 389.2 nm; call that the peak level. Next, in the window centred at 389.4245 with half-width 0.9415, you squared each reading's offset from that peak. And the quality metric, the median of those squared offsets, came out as 1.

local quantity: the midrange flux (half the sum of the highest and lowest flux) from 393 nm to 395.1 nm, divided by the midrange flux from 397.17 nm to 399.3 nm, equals 0.90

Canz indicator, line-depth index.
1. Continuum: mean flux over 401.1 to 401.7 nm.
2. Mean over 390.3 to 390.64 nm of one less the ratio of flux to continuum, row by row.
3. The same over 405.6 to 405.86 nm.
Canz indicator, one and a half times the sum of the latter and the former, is 0.1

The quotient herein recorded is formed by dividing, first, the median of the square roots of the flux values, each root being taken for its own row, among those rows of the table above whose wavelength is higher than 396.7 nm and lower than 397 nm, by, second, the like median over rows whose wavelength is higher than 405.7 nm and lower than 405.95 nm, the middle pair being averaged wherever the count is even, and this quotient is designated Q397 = 1.00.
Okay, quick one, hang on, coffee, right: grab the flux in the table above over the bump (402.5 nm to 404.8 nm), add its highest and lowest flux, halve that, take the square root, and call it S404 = 5.22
